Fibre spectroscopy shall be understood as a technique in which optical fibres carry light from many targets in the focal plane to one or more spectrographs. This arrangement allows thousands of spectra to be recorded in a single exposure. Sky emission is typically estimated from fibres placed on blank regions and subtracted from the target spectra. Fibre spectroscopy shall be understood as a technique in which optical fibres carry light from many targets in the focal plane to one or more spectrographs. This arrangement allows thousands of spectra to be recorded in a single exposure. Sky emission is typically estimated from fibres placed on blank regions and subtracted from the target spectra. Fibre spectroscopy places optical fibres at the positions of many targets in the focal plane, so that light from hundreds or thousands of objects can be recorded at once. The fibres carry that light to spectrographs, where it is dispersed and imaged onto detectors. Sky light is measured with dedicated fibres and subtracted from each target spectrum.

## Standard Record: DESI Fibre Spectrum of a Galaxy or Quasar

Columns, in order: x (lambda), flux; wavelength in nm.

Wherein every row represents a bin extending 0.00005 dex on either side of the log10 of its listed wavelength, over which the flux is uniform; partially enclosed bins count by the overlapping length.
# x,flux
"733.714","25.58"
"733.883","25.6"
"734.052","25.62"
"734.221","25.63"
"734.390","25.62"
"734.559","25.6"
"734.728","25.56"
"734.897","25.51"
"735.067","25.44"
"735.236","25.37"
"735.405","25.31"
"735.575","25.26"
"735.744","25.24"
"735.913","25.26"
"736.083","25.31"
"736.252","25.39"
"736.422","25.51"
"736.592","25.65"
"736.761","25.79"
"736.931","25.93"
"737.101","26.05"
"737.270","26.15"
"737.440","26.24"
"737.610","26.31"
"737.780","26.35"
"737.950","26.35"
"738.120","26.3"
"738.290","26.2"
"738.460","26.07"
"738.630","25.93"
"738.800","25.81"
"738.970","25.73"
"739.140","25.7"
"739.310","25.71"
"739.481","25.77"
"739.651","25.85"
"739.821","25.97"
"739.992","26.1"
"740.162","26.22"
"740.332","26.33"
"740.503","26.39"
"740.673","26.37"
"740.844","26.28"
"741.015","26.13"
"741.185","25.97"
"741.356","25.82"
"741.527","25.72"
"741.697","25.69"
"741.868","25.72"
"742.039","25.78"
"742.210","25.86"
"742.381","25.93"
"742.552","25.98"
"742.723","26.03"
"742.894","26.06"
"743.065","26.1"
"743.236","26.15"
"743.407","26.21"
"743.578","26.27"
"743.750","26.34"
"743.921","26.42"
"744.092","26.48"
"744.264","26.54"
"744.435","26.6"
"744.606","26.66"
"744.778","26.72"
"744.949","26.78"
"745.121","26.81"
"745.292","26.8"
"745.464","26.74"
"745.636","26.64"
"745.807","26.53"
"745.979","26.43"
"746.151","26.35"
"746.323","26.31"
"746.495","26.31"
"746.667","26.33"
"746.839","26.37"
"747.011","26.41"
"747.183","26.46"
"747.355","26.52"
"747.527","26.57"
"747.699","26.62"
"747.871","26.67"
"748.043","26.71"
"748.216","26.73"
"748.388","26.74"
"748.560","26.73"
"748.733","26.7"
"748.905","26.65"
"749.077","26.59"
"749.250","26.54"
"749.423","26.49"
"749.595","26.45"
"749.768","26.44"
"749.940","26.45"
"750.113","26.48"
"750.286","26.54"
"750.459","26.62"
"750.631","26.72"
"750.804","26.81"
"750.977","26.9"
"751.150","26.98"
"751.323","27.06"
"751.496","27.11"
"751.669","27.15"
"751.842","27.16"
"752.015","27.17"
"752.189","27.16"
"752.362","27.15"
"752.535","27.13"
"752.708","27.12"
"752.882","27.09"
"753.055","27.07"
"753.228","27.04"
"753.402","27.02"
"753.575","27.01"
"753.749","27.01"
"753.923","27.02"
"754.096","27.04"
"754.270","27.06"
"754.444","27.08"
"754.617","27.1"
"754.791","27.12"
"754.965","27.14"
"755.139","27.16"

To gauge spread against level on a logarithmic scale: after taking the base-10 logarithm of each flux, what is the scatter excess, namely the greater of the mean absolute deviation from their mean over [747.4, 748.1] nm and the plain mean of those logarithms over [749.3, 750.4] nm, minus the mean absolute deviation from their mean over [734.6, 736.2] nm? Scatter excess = 1.42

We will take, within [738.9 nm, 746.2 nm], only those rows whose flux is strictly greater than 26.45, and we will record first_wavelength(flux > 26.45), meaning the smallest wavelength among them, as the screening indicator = 744.092 nm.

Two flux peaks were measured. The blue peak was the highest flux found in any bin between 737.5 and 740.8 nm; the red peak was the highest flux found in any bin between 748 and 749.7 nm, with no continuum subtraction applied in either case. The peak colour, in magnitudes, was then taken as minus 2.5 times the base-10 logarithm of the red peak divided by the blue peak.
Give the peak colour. -0.014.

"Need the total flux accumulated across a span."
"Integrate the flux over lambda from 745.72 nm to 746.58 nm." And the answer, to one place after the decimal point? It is 22.7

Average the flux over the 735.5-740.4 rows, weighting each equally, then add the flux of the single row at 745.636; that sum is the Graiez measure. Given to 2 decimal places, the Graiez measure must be 52.52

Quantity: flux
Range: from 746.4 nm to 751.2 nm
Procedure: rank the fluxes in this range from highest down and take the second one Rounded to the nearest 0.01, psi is 26.90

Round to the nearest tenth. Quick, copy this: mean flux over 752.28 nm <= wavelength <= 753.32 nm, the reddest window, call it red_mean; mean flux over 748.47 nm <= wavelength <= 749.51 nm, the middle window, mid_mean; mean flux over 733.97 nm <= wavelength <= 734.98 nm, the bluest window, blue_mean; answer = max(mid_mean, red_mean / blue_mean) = 26.6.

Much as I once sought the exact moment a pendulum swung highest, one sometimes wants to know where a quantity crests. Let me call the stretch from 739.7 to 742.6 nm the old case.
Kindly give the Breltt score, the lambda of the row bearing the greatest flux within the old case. 740.503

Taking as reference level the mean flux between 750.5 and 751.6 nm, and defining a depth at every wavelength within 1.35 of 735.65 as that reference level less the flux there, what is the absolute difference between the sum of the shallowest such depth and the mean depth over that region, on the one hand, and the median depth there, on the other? 1.0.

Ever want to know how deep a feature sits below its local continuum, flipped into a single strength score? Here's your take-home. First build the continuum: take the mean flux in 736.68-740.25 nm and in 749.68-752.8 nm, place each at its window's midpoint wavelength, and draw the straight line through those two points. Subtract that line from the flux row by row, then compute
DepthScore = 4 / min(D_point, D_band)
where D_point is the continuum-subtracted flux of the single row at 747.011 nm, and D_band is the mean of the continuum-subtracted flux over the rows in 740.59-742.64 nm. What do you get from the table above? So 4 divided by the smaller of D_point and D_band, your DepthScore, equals -13.2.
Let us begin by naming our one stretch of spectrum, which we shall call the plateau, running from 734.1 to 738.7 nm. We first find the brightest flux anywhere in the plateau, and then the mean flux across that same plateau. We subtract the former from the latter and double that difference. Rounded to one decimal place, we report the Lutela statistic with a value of -1.2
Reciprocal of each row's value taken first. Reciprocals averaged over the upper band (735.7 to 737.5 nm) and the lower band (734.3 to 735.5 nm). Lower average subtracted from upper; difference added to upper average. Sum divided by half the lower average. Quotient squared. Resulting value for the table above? 3.88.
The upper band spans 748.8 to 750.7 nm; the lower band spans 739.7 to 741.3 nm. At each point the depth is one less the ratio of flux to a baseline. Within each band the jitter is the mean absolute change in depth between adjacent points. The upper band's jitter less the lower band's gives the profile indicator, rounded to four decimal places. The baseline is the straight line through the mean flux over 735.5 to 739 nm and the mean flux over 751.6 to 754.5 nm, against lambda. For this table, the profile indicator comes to -0.0022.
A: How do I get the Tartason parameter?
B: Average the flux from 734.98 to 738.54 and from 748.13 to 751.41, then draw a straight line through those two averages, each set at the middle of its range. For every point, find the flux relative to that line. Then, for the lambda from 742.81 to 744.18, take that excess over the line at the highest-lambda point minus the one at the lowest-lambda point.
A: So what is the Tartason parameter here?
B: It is 0.34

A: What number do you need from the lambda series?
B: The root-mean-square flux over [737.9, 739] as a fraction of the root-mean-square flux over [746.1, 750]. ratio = 0.982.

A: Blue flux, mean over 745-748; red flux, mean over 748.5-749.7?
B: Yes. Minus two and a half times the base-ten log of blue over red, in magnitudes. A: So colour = 0.00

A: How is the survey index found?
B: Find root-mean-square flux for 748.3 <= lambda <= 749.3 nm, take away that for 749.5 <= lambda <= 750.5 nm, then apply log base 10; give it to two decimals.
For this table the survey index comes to -0.79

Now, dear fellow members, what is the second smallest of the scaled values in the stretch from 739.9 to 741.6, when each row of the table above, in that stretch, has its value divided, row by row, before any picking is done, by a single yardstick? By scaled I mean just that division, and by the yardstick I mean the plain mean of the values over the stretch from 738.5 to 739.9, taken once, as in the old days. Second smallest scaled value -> 1.000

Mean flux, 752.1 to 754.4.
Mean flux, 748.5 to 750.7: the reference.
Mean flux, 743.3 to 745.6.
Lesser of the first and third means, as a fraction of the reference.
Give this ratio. 1.000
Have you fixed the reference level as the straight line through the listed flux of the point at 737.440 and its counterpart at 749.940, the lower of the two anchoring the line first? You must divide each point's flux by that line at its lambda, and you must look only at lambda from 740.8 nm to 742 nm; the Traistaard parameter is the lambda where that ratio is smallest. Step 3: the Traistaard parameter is 741.697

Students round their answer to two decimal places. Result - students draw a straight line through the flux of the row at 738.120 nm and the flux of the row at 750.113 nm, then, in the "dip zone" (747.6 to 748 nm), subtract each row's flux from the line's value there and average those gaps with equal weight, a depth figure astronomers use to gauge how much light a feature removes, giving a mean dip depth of -0.20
